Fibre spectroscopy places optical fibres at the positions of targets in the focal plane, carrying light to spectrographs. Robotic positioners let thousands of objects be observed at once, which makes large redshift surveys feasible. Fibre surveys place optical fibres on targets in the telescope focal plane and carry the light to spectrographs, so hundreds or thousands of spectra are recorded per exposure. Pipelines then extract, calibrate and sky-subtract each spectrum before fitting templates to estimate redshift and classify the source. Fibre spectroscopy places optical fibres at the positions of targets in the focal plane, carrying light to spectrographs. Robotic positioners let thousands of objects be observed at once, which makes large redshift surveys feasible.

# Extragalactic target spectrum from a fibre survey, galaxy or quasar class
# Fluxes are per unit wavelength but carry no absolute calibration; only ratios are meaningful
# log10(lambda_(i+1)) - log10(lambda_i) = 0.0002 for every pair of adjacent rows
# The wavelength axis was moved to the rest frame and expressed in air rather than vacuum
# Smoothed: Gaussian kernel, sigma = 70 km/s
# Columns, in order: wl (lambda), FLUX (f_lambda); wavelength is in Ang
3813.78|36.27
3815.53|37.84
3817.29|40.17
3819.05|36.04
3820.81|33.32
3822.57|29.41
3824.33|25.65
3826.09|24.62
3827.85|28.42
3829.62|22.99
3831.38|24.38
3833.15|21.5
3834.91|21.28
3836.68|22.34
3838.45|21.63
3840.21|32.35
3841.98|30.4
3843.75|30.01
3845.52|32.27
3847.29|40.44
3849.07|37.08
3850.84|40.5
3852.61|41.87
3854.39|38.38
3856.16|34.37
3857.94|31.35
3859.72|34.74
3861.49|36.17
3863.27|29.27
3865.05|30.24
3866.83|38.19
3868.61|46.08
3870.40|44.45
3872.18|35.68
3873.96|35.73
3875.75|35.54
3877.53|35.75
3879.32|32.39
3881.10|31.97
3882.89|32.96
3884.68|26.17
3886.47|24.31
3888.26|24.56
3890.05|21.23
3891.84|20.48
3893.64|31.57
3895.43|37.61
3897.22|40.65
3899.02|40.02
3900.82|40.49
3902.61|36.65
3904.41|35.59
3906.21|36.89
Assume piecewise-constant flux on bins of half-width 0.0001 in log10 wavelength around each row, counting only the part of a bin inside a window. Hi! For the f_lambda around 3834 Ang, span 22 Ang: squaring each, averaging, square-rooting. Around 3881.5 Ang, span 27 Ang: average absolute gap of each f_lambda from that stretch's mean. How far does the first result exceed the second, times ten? 200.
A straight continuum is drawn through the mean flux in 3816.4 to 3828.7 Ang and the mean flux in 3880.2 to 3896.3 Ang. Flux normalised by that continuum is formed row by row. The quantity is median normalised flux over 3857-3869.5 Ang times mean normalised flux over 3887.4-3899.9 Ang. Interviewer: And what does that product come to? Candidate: 1.33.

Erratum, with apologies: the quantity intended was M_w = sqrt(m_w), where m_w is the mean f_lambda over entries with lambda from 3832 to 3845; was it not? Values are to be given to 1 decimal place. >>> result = 5.1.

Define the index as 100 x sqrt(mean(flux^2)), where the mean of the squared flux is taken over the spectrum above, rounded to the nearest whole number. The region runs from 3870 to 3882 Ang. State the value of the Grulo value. 3613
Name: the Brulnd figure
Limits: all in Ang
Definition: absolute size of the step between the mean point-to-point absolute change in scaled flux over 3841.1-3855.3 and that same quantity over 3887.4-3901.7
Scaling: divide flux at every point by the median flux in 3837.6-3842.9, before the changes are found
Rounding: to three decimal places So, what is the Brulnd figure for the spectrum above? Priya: 0.014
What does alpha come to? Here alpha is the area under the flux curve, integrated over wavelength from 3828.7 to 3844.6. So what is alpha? 401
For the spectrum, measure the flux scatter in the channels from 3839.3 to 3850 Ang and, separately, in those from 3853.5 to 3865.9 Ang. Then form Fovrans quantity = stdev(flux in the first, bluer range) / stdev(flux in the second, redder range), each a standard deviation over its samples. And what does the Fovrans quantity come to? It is 1.2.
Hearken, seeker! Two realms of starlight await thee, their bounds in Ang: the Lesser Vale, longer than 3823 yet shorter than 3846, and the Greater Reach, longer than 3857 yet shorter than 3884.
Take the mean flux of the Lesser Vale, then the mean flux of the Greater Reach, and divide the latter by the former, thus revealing 1.4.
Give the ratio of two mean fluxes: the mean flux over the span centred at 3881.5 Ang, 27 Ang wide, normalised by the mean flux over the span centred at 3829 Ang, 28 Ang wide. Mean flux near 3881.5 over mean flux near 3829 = 1.13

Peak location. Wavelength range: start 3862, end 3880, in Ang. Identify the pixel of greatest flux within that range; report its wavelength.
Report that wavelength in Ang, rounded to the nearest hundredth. 3868.61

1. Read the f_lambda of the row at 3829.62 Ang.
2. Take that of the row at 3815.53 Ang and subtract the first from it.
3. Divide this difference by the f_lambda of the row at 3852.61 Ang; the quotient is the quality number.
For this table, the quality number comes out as 0.4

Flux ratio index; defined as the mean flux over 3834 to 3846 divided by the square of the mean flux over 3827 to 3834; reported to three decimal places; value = 0.046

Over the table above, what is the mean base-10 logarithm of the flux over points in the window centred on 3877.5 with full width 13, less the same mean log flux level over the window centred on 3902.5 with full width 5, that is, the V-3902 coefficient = -0.04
